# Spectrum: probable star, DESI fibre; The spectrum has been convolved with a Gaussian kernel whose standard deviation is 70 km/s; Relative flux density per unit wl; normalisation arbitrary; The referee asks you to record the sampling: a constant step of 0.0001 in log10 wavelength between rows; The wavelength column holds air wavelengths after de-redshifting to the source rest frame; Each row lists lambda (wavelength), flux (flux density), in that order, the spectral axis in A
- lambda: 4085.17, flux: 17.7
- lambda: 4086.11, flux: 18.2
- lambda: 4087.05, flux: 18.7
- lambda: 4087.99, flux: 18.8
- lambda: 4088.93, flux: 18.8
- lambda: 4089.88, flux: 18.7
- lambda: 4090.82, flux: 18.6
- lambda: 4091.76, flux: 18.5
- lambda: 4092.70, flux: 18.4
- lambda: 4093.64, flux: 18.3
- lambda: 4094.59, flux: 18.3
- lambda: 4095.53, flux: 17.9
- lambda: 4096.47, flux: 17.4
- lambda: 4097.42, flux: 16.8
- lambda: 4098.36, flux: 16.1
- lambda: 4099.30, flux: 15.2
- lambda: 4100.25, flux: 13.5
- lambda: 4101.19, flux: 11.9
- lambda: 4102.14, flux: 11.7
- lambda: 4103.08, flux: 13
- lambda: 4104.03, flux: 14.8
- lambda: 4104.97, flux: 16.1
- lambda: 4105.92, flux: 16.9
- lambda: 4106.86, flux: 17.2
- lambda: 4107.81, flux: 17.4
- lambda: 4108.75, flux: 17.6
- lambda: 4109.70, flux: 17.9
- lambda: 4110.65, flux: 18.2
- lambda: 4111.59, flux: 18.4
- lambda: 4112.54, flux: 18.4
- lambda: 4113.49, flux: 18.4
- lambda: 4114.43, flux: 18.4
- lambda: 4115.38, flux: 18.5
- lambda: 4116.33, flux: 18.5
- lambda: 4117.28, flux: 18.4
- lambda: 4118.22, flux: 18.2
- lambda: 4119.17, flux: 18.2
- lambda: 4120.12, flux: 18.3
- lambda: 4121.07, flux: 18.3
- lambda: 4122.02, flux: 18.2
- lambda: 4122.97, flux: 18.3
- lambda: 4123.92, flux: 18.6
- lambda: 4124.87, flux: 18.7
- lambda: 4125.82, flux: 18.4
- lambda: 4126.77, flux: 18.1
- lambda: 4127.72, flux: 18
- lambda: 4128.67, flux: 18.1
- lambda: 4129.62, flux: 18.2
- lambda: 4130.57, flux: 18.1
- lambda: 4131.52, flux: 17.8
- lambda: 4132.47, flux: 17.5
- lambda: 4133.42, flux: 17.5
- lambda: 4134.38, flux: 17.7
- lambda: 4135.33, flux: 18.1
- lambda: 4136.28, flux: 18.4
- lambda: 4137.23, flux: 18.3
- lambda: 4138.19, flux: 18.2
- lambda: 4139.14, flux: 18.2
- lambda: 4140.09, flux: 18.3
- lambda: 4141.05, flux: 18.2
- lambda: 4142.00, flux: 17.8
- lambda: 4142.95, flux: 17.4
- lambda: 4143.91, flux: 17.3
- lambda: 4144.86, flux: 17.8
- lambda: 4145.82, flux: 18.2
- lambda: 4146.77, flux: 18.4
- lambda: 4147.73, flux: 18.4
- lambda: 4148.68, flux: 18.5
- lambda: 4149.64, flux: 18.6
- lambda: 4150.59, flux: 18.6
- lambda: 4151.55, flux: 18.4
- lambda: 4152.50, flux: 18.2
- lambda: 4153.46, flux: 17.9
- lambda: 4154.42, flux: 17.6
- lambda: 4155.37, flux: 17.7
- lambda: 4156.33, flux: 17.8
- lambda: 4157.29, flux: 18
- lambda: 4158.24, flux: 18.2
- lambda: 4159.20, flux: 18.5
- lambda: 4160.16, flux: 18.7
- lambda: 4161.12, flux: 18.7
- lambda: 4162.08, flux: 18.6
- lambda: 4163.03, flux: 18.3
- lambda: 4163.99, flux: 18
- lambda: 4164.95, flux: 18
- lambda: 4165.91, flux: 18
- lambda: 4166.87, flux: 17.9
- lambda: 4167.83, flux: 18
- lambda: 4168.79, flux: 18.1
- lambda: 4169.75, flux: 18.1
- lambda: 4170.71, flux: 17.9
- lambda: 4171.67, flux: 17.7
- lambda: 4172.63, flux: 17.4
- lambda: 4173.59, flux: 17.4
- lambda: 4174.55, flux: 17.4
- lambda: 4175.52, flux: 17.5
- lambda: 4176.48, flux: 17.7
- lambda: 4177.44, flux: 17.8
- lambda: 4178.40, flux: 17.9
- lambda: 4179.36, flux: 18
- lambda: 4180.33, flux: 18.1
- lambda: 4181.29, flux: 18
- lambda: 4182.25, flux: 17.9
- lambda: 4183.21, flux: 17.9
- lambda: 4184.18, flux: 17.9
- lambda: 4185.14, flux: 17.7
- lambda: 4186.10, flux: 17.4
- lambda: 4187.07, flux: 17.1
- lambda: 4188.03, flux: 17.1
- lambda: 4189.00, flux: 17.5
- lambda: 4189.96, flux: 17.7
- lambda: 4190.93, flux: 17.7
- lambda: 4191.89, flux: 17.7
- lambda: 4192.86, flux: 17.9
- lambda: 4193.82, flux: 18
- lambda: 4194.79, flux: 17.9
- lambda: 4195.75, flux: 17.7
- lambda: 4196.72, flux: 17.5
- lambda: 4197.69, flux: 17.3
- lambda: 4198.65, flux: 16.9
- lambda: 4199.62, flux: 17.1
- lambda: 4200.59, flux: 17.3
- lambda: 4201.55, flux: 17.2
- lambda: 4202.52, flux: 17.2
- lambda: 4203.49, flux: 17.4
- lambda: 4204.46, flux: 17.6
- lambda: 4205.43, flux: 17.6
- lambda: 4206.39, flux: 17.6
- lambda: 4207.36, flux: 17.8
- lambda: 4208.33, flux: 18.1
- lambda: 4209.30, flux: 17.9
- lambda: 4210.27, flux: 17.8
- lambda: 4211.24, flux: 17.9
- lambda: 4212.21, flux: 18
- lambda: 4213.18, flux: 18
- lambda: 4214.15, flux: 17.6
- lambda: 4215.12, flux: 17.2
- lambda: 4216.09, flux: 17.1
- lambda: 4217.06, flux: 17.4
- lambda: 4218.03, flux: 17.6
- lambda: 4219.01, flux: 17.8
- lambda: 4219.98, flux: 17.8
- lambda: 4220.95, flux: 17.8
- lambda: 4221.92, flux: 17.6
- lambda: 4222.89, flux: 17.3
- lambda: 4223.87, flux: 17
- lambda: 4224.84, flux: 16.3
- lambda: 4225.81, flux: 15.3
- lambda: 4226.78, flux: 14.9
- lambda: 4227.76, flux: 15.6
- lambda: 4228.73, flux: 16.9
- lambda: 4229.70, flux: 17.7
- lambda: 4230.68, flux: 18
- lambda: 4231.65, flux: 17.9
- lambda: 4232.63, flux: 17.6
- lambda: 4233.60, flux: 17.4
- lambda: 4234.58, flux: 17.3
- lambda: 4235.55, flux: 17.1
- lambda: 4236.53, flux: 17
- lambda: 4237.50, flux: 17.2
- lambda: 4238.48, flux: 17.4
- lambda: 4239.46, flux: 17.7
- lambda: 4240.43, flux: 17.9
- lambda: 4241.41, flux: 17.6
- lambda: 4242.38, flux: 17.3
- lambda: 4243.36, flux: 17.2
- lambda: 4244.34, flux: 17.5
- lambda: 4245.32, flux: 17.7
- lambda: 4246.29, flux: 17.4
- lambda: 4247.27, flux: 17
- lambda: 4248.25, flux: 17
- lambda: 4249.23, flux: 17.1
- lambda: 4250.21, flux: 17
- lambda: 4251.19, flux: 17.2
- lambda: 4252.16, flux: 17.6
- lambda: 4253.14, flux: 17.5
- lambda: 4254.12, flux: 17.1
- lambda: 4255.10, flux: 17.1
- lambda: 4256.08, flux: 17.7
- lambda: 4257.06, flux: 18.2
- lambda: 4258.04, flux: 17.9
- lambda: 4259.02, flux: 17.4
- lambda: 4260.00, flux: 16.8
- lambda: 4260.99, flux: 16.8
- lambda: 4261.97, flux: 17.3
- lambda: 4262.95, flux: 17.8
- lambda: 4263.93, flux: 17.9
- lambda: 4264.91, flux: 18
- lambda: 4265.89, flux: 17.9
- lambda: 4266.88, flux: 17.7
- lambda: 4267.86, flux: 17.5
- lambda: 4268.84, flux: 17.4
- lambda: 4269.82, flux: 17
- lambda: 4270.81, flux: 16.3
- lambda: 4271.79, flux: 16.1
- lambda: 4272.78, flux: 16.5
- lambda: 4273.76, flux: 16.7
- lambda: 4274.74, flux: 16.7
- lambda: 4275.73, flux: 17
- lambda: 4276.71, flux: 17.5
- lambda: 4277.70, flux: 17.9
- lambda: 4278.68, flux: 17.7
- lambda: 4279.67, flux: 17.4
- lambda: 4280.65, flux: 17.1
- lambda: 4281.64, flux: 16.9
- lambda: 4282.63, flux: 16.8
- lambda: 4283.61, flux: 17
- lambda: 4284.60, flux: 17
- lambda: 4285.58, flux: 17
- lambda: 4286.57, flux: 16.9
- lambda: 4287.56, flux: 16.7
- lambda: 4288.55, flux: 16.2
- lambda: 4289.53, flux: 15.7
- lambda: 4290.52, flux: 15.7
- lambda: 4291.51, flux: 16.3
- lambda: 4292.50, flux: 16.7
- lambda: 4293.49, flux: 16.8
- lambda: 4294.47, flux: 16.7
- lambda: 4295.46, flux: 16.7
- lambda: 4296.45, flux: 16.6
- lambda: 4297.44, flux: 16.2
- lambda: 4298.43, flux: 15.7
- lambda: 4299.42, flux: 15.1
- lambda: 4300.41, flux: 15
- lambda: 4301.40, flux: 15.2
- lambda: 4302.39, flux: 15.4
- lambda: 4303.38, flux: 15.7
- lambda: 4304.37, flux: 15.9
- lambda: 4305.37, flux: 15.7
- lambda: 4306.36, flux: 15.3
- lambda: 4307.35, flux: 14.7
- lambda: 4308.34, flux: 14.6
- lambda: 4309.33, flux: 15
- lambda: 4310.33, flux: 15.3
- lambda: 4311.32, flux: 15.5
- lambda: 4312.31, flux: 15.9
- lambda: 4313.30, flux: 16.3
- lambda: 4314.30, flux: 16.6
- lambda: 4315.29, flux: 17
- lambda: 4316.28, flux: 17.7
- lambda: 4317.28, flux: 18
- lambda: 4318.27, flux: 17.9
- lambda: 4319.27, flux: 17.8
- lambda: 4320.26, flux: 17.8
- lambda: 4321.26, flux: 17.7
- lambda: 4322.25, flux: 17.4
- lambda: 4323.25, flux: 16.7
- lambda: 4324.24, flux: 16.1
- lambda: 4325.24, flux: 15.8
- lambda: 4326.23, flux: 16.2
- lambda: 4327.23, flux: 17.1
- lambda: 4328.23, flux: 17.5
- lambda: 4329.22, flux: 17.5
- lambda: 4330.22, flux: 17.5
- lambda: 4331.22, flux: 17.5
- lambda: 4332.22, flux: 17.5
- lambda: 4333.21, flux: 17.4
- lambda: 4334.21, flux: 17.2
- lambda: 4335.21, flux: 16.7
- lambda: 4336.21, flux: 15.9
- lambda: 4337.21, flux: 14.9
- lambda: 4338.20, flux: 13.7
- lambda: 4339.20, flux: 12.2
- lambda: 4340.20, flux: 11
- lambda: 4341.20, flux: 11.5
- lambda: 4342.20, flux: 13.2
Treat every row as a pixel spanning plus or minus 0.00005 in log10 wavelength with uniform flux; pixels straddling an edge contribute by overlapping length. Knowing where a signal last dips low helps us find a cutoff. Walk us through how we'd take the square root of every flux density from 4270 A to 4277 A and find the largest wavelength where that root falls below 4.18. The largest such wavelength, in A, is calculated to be 4275.73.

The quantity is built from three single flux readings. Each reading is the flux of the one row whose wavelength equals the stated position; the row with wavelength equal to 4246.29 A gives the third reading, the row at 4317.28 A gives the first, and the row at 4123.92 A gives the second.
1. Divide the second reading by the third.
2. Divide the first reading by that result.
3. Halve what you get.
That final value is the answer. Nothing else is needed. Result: 8.4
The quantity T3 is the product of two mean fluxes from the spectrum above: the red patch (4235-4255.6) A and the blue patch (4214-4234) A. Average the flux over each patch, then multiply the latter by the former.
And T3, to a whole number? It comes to 297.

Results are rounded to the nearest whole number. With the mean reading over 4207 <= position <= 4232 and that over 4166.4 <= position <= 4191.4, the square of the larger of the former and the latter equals 314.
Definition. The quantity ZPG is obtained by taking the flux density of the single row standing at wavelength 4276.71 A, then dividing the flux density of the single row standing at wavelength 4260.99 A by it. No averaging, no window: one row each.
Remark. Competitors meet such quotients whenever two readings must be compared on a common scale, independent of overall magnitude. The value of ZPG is 0.96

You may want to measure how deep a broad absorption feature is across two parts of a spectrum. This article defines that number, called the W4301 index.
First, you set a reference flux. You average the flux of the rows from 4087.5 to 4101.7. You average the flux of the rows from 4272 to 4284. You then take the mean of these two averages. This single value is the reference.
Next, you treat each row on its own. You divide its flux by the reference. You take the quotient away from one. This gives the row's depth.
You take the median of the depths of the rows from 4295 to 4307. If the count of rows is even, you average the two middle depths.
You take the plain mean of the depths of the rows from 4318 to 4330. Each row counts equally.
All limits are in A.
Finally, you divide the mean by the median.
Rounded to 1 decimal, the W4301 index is 0.0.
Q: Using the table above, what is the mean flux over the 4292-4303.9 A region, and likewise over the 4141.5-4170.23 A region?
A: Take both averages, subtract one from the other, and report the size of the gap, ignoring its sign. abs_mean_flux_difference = 2.1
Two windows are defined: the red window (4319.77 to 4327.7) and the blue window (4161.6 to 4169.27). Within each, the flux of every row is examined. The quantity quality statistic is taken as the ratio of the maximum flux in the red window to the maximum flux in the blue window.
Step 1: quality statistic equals 0.957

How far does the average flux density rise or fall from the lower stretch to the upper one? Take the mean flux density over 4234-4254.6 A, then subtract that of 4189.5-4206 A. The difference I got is -0.2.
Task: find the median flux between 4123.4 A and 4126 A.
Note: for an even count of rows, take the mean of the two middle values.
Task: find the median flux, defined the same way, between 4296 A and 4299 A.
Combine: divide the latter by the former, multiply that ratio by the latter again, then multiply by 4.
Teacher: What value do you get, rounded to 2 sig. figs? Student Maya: 56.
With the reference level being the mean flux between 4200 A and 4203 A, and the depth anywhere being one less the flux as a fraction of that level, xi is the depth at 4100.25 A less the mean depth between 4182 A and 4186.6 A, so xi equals 0.247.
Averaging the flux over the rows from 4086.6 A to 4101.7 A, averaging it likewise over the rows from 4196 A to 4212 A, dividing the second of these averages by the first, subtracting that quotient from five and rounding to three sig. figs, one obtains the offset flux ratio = 3.98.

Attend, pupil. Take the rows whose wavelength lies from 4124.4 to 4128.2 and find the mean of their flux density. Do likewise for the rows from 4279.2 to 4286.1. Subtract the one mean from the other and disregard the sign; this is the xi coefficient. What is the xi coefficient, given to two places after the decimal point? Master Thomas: 1.27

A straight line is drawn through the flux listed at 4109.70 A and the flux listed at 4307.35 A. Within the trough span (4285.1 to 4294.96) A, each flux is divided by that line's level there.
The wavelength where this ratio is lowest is 4289.53 A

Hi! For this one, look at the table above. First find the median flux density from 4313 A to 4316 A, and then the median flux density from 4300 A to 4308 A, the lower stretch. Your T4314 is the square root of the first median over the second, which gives 1.04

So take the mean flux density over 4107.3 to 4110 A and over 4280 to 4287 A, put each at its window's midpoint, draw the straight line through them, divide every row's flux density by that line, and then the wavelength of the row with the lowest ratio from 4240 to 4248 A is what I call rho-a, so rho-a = 4247.27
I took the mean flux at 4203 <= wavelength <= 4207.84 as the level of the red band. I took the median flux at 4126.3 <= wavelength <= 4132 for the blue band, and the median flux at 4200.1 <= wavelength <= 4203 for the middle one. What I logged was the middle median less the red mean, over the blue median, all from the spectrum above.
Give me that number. -0.022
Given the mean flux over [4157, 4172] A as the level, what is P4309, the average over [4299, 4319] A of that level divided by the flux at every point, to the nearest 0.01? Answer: 1.15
